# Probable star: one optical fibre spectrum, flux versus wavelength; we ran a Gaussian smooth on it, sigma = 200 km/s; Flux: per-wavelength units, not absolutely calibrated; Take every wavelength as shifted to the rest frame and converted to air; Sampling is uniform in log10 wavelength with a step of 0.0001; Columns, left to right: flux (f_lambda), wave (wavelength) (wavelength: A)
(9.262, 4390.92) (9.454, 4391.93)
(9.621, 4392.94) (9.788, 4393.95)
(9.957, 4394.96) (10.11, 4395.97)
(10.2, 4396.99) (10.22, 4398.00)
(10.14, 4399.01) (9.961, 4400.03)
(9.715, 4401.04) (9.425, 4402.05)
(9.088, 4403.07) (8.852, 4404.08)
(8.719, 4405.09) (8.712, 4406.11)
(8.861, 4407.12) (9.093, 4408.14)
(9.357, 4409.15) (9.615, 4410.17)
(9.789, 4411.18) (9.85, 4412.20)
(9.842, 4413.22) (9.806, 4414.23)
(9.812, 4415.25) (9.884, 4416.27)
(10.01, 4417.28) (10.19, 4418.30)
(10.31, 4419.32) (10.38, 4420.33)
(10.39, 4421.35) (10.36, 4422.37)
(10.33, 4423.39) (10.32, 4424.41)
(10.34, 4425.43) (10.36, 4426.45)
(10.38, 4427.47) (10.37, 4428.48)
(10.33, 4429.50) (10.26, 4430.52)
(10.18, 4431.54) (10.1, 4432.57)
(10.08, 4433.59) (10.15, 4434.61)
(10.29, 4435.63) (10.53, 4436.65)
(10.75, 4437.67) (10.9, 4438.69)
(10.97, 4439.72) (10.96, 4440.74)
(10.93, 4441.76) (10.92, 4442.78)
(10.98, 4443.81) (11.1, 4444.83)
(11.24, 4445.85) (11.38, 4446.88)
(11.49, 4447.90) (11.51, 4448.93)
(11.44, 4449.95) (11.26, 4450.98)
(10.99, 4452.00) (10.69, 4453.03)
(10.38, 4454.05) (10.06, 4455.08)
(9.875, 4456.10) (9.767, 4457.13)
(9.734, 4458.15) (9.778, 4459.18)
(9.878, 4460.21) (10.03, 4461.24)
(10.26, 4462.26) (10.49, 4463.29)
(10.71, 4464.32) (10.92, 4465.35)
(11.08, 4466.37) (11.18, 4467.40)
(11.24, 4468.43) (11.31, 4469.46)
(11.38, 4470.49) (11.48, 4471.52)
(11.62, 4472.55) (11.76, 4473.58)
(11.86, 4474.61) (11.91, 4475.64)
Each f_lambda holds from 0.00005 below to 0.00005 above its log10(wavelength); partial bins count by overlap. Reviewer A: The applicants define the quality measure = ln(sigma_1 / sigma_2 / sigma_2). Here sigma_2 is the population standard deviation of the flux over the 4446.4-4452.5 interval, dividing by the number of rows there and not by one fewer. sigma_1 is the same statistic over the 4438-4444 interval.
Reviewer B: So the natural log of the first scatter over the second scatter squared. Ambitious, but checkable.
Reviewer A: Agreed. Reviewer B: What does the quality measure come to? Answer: -0.1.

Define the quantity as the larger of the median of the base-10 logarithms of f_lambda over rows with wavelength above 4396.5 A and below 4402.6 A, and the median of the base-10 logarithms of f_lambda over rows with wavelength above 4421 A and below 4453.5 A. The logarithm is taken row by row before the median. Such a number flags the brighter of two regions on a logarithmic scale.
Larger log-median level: 1.03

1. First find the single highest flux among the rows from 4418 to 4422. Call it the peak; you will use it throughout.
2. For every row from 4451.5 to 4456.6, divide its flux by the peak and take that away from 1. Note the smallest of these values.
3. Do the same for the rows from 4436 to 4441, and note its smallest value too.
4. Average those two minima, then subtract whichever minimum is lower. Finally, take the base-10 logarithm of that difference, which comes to -3.0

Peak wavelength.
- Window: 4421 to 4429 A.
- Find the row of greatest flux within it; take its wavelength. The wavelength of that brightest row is 4421.35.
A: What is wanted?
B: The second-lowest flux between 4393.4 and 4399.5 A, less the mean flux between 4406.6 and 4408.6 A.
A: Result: 1.0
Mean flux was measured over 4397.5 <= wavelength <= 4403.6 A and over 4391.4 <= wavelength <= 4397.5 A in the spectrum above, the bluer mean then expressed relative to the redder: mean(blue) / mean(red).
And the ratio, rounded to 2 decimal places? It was 1.01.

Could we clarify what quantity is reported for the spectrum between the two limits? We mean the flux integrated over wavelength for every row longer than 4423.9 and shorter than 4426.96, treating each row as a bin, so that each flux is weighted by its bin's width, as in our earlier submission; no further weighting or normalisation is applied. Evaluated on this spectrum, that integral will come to 31.6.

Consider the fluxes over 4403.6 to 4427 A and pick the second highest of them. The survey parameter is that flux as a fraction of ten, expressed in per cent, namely 104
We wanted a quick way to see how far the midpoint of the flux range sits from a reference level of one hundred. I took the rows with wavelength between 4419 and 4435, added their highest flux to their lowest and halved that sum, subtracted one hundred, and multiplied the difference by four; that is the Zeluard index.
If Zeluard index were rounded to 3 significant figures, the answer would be -359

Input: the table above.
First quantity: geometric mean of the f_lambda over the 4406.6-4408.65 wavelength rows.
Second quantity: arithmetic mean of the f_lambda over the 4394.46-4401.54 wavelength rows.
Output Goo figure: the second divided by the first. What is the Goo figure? 1.12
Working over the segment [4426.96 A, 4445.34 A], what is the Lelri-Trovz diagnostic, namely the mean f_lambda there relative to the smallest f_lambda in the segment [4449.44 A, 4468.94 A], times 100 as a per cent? 109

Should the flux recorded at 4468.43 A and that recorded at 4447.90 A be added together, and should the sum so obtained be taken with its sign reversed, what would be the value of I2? -22.7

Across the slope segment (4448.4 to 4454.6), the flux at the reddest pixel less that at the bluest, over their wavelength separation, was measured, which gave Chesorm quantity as -0.22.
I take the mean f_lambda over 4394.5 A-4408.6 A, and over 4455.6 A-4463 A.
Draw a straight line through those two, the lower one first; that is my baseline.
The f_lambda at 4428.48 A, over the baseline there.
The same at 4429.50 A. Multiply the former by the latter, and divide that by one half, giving 2.28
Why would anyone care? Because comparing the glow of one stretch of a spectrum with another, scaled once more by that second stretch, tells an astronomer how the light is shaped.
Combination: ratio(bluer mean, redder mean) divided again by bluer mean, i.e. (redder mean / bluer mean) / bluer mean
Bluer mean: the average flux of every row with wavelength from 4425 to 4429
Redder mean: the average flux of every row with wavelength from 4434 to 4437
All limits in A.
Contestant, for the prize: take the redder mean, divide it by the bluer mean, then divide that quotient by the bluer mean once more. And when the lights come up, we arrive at 0.096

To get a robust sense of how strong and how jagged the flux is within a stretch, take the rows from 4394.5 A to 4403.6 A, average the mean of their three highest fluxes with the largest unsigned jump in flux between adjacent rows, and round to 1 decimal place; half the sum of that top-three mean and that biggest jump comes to 5.3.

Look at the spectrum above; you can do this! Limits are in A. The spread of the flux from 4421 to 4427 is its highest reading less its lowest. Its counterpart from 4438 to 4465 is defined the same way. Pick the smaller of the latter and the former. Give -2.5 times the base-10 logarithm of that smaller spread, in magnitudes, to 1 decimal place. 2.9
